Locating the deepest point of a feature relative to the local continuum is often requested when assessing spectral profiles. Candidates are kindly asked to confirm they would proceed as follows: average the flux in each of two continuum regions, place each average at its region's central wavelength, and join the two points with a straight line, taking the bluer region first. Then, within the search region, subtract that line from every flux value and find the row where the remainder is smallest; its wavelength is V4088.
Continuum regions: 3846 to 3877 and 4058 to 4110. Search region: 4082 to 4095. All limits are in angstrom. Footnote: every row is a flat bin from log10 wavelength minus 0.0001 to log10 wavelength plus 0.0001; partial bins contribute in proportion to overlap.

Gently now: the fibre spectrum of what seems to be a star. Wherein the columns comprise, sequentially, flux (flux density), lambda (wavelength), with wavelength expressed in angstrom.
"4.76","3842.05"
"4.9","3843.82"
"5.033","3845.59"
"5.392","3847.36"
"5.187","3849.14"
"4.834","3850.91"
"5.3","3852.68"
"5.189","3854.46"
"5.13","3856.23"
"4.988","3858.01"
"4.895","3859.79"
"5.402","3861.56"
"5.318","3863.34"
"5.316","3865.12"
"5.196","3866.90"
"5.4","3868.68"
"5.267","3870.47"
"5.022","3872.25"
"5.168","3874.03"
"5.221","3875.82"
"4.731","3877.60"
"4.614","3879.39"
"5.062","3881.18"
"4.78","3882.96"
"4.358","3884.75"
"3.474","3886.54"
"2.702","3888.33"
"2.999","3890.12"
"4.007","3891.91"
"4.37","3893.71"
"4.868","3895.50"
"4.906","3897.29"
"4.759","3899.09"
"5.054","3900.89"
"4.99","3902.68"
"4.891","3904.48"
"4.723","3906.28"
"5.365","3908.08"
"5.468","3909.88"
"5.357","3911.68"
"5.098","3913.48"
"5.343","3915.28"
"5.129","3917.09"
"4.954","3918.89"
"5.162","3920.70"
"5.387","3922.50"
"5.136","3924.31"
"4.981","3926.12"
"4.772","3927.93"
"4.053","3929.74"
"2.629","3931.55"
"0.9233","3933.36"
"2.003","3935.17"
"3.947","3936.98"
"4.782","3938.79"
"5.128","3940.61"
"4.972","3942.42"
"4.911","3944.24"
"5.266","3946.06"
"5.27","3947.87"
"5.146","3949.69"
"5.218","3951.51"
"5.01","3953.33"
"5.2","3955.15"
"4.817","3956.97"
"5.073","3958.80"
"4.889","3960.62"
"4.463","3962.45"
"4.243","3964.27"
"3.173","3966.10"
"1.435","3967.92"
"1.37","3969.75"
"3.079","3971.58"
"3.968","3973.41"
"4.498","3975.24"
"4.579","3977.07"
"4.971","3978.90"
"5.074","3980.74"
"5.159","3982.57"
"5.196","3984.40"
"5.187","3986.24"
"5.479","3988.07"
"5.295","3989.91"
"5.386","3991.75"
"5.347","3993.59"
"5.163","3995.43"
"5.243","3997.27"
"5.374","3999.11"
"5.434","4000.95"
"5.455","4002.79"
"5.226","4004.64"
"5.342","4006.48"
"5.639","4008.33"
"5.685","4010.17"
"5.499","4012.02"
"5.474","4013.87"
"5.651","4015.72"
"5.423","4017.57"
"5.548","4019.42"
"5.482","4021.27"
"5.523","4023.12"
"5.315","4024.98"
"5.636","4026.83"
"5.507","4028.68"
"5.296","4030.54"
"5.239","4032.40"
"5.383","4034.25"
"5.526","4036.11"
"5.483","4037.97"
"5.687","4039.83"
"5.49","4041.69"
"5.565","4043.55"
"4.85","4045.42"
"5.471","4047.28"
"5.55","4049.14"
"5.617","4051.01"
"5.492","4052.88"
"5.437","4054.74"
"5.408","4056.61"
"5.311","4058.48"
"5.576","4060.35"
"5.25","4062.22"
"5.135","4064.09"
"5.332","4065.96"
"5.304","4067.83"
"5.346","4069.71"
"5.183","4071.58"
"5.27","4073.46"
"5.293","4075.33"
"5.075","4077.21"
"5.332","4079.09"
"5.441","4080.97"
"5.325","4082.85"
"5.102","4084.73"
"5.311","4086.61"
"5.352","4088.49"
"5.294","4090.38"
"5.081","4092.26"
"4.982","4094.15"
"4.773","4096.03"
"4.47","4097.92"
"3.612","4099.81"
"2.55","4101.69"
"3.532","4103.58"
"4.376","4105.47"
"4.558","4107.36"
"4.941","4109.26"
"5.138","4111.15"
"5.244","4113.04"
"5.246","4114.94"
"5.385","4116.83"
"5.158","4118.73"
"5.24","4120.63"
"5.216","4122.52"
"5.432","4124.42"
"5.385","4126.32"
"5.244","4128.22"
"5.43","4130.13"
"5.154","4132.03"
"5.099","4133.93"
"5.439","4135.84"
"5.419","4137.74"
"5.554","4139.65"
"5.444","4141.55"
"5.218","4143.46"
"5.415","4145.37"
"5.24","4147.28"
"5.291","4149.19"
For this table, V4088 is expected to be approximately 4094.15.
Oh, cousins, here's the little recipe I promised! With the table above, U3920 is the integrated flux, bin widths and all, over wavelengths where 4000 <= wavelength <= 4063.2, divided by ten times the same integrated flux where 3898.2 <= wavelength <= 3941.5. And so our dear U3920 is 0.17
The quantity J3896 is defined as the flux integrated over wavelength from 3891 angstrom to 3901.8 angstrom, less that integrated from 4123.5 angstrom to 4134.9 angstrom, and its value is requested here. -10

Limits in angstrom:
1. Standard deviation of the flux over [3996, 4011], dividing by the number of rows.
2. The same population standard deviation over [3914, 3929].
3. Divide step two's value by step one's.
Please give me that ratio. 1.2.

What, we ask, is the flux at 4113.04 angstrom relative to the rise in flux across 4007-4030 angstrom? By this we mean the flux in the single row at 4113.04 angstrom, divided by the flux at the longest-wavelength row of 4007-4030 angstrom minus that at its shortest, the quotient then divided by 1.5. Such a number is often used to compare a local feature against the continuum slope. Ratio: -26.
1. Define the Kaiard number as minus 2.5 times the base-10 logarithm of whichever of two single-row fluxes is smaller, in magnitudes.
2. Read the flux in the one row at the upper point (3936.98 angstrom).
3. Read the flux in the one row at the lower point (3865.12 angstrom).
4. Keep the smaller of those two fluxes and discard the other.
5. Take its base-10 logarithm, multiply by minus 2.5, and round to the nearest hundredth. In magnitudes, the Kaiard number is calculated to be -1.49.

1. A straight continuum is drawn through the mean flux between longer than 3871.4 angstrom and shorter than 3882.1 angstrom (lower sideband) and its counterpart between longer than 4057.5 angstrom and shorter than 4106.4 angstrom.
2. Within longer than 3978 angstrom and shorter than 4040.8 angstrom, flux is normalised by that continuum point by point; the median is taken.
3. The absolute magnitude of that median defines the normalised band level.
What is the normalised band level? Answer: 1.09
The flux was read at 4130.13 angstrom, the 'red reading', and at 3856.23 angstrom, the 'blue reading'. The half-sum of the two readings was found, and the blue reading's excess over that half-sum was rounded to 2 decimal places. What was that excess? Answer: -0.15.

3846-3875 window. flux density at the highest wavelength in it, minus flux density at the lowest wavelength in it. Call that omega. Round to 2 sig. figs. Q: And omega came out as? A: -0.22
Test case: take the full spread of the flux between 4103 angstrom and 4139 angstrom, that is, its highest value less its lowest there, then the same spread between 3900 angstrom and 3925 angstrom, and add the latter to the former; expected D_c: 2.7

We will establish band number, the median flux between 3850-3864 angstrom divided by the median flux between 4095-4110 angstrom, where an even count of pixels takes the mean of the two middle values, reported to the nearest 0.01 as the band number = 1.17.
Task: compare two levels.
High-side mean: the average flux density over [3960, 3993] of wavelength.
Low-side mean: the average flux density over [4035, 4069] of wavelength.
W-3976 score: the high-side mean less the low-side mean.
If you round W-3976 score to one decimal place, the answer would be -1.1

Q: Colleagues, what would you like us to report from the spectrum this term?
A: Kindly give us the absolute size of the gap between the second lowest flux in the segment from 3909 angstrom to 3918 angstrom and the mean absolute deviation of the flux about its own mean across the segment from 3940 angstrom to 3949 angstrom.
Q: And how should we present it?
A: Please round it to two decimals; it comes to 4.99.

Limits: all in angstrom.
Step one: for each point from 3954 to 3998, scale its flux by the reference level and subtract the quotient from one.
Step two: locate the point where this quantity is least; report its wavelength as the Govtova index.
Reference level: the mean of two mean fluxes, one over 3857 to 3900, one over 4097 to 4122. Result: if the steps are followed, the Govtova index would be 3988.07 angstrom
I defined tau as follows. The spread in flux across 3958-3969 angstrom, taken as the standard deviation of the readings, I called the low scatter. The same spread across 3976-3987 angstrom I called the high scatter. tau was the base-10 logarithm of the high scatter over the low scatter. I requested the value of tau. -0.76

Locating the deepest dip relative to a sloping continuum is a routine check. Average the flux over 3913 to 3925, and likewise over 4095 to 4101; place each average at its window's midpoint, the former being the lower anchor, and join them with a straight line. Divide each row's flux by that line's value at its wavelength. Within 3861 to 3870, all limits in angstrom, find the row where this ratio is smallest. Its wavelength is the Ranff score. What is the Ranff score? 3866.90 angstrom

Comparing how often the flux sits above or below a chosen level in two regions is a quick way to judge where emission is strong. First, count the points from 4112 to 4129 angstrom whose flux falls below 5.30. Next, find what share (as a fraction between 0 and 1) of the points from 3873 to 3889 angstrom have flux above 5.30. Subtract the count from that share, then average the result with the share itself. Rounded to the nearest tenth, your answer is -3.0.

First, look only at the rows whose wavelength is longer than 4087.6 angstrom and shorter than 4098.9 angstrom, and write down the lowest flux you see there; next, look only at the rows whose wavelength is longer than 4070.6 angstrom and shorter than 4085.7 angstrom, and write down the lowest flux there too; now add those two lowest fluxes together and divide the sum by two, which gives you 4.77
